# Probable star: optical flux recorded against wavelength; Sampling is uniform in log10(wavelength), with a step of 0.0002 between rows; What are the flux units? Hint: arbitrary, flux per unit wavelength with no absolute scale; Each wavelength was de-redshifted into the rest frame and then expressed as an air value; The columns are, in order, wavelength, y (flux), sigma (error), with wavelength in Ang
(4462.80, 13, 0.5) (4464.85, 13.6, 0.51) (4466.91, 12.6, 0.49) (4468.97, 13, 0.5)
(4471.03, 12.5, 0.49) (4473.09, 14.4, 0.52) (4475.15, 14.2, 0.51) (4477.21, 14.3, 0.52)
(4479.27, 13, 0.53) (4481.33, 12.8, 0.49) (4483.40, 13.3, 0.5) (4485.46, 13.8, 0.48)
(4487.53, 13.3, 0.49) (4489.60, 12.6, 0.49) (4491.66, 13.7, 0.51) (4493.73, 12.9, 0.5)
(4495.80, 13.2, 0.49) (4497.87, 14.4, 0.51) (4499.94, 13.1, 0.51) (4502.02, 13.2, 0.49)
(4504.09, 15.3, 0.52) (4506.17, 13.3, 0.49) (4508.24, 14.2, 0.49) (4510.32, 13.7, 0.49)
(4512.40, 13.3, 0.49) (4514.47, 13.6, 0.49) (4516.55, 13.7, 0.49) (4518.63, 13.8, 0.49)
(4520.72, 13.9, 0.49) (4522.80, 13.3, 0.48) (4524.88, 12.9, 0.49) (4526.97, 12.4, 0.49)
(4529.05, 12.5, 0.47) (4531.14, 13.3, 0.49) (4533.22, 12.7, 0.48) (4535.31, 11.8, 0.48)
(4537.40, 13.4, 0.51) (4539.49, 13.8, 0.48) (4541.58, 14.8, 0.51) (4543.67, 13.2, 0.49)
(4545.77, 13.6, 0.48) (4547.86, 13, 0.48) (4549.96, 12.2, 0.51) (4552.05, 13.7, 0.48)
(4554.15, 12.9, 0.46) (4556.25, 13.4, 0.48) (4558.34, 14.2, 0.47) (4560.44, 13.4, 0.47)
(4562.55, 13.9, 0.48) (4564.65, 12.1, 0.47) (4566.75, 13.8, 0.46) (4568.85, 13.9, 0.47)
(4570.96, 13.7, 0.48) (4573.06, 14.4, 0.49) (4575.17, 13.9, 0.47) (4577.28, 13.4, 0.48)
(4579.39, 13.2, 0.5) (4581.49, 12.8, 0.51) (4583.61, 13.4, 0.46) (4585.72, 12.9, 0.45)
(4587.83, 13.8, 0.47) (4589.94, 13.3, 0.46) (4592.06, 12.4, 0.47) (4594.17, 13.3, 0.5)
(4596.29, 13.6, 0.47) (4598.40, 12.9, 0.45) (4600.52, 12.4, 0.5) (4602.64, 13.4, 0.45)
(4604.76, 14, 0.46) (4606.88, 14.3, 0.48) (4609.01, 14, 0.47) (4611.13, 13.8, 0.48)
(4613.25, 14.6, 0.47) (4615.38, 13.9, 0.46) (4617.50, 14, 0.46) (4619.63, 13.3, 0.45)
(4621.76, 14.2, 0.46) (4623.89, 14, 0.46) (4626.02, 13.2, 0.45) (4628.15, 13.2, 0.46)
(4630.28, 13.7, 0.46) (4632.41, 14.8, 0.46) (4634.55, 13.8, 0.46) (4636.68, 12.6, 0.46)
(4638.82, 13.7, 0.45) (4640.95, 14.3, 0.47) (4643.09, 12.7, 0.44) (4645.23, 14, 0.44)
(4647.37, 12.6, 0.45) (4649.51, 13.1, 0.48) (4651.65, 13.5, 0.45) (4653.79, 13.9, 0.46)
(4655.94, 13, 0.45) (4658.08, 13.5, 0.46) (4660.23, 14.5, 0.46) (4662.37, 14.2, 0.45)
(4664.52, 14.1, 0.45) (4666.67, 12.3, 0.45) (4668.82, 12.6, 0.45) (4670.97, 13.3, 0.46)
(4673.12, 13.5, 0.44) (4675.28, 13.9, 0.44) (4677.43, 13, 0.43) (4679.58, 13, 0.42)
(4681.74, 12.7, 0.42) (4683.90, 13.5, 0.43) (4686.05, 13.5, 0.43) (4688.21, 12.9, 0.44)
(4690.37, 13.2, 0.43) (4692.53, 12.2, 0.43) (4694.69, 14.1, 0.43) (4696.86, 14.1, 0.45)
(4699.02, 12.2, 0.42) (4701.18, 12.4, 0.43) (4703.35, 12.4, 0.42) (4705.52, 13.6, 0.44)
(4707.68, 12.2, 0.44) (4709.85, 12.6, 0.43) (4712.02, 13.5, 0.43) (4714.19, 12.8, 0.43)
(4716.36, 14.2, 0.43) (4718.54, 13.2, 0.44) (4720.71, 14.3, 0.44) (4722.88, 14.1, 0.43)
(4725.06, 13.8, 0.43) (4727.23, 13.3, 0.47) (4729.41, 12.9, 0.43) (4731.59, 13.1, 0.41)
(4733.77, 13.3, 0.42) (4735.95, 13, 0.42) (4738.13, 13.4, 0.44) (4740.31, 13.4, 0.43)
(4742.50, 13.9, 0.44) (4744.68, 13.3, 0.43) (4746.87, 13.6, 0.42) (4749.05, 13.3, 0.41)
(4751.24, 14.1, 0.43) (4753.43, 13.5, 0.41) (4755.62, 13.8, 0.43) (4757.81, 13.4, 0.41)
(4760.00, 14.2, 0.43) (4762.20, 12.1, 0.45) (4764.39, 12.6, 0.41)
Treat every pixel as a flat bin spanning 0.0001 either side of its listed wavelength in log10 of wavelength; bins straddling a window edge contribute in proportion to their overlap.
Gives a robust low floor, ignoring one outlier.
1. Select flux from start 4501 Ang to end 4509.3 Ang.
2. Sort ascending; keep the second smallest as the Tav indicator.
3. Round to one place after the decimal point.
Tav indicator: 13.3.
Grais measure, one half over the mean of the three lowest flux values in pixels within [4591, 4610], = 0.0398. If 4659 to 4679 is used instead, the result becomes 0.0396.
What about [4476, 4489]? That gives 0.0384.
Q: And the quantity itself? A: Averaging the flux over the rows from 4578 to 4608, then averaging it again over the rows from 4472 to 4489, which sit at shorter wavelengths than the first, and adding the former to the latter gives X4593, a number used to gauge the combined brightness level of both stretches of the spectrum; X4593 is 26.9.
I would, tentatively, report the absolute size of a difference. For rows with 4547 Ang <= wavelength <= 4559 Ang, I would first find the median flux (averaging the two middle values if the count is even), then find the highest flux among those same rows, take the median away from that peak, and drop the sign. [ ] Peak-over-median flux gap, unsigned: 1.00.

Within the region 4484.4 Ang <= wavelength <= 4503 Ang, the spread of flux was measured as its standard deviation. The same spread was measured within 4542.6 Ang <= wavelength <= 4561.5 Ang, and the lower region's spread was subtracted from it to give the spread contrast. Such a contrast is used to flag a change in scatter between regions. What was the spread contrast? 0.03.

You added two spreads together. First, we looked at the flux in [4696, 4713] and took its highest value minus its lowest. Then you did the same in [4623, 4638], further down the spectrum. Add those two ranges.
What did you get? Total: 4.1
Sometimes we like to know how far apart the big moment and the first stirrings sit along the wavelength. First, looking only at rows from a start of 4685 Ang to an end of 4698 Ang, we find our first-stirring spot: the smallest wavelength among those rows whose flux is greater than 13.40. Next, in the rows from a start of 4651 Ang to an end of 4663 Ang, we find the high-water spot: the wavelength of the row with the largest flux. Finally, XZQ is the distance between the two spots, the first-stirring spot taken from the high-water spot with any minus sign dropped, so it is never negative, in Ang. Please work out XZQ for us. 25.8 Ang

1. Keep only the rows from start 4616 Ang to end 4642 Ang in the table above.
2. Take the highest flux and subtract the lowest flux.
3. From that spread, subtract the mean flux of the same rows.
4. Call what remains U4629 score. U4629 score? -11.5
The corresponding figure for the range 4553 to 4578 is -11.3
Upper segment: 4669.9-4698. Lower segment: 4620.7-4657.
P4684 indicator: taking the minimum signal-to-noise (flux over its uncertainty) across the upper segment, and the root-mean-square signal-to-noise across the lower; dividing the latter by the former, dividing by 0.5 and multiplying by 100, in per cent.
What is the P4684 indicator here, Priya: 209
